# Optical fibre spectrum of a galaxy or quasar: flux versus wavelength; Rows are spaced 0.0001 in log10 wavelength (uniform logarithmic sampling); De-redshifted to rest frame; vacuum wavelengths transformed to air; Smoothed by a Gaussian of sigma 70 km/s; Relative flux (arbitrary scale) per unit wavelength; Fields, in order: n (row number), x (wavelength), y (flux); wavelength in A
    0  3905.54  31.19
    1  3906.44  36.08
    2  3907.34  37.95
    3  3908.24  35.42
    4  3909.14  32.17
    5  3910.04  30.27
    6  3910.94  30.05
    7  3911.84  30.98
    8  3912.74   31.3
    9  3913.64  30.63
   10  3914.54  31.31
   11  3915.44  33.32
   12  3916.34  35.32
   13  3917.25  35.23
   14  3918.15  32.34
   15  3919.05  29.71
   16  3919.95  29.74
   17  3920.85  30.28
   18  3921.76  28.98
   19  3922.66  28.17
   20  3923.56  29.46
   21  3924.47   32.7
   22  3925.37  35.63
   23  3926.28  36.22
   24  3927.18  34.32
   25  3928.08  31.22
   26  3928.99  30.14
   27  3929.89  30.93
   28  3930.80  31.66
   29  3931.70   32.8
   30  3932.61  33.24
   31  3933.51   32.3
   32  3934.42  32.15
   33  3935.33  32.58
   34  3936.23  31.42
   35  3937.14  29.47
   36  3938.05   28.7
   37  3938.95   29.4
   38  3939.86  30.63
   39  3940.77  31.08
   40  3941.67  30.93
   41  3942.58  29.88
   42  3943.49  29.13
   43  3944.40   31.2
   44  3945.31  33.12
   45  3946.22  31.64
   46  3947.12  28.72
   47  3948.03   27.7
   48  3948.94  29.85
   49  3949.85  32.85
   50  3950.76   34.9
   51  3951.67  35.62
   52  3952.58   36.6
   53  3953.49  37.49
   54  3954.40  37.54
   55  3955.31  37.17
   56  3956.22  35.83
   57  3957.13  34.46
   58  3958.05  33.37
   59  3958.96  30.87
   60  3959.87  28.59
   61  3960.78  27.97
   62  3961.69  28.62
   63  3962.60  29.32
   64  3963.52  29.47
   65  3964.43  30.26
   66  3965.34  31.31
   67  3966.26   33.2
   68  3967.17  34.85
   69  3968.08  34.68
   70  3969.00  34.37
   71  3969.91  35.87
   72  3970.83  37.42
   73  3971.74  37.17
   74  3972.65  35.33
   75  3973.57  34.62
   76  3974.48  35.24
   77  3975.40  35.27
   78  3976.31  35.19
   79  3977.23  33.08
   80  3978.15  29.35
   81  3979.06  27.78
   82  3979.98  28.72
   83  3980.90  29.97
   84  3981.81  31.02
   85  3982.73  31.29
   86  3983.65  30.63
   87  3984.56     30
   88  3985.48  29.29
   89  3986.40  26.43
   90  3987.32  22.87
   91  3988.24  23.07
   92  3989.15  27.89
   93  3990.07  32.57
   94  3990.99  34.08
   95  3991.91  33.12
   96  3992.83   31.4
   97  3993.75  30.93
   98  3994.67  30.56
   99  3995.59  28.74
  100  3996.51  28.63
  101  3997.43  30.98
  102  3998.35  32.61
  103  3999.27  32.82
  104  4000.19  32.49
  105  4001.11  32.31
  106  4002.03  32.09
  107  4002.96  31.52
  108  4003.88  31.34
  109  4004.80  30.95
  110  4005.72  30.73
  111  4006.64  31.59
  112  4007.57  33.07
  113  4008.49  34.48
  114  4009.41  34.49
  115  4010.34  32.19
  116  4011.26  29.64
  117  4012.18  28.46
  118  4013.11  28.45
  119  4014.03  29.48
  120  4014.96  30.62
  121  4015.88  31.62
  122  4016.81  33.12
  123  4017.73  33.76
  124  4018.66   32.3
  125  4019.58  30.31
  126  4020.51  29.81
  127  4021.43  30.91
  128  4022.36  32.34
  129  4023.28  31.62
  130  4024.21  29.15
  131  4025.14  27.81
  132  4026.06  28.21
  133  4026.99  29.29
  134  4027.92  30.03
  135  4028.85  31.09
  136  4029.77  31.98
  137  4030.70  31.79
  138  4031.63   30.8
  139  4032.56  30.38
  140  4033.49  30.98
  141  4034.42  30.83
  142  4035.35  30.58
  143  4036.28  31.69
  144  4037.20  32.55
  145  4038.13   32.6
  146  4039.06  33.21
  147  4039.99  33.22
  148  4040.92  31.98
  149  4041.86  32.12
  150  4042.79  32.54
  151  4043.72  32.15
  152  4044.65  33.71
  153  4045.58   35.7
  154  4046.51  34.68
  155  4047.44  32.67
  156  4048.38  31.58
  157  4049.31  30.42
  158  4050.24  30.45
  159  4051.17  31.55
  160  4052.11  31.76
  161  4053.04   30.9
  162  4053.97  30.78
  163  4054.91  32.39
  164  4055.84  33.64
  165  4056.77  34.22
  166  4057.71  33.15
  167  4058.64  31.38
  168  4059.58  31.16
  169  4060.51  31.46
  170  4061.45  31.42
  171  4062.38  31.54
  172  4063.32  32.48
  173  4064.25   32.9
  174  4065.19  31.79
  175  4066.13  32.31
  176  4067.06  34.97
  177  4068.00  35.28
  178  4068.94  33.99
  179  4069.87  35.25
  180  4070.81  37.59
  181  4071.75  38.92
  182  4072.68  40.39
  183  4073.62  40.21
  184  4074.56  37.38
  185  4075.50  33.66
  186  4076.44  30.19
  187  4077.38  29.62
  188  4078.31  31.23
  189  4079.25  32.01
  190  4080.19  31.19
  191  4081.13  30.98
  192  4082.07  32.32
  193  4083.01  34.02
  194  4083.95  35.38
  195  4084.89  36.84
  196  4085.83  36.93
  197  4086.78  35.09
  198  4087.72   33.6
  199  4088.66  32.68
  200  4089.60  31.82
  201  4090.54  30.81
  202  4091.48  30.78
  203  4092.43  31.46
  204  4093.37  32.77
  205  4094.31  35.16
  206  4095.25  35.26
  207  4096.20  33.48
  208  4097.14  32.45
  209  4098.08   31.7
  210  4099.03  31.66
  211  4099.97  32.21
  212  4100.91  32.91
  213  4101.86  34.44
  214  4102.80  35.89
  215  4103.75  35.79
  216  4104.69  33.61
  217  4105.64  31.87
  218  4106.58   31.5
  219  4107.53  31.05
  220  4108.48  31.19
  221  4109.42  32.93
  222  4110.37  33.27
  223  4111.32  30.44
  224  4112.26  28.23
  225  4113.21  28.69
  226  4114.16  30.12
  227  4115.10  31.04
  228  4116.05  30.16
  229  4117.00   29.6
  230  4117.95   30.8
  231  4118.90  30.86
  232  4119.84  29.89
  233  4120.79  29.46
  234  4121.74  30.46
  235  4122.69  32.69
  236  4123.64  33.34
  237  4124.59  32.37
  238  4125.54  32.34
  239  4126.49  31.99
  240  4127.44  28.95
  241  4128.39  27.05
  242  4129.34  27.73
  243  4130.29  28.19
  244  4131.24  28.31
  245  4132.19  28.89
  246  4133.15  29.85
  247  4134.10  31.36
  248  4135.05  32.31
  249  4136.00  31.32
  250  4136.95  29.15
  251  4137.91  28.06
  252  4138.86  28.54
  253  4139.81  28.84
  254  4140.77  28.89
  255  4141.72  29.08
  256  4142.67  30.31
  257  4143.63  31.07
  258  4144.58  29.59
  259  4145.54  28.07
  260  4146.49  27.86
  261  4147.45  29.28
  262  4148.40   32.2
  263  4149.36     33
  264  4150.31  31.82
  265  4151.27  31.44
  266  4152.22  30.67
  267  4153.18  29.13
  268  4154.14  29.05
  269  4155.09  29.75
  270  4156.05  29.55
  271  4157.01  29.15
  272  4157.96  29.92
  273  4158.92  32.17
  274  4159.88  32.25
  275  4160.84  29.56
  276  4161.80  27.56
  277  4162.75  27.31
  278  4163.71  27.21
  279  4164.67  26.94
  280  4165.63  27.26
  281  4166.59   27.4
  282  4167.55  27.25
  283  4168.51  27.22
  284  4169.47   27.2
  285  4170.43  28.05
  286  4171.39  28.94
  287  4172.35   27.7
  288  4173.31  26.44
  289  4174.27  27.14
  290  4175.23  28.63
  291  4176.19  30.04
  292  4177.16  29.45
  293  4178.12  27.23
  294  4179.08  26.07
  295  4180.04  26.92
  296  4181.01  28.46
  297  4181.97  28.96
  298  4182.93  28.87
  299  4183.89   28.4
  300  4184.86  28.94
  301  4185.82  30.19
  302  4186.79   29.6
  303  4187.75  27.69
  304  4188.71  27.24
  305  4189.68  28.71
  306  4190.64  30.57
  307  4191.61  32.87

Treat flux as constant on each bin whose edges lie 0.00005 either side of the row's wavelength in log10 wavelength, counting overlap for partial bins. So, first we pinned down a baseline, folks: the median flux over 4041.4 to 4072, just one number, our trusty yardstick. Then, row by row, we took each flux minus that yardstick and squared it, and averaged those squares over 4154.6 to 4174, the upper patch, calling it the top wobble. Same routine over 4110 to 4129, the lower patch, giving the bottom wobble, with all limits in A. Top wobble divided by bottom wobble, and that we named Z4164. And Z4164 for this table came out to 3.0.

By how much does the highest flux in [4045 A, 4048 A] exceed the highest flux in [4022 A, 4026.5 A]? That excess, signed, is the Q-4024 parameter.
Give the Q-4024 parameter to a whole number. 3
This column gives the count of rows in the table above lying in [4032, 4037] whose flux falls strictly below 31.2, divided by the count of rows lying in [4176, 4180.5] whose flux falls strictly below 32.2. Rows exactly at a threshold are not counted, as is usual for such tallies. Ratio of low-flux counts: 0.8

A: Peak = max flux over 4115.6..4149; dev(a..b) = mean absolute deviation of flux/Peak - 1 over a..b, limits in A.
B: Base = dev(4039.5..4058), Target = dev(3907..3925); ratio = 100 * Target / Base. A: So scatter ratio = 181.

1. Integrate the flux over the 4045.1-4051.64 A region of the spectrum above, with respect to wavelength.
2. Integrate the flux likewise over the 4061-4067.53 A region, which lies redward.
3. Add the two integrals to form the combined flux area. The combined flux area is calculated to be 424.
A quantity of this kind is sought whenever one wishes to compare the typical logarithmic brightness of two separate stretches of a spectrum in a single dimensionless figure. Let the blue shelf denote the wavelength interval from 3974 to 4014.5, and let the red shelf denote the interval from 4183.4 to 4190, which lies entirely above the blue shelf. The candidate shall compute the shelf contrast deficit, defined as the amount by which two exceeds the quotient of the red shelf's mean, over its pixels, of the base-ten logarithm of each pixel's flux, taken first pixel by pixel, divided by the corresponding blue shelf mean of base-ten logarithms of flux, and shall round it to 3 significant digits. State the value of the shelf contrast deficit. 1.02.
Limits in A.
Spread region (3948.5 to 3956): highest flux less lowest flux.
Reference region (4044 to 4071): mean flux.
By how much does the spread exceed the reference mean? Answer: -25.1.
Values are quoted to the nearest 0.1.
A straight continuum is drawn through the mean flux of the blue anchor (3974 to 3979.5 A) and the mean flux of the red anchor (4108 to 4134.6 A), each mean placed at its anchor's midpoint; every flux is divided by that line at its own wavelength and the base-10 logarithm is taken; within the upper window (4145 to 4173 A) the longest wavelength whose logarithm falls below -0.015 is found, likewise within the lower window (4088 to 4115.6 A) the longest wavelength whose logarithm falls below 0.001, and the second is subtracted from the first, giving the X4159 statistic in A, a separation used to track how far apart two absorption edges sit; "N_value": 58.2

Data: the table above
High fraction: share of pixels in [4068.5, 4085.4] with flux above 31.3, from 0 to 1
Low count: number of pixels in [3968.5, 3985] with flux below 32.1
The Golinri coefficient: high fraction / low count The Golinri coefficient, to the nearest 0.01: 0.09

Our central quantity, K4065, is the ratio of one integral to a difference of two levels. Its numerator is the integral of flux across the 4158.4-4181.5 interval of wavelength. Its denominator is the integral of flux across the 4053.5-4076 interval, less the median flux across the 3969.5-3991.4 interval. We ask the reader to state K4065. 0.88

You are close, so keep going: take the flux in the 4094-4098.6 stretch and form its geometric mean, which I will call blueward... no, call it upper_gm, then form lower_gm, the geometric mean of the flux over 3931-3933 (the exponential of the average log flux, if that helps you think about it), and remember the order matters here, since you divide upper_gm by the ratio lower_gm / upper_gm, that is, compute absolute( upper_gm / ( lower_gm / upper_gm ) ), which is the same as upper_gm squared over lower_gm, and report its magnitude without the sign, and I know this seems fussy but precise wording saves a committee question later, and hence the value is 34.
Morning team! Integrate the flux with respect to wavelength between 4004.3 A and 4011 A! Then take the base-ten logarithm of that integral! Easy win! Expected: 2.3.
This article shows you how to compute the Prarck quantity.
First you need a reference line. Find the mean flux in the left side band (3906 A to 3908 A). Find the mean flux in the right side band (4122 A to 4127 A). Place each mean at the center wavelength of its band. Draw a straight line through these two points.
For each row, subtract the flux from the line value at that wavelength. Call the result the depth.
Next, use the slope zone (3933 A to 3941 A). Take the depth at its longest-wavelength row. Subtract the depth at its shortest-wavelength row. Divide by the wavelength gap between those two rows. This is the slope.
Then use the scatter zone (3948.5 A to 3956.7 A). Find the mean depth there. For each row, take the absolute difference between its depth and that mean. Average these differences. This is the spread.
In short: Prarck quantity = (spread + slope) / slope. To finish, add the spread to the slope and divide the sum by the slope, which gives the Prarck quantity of 14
